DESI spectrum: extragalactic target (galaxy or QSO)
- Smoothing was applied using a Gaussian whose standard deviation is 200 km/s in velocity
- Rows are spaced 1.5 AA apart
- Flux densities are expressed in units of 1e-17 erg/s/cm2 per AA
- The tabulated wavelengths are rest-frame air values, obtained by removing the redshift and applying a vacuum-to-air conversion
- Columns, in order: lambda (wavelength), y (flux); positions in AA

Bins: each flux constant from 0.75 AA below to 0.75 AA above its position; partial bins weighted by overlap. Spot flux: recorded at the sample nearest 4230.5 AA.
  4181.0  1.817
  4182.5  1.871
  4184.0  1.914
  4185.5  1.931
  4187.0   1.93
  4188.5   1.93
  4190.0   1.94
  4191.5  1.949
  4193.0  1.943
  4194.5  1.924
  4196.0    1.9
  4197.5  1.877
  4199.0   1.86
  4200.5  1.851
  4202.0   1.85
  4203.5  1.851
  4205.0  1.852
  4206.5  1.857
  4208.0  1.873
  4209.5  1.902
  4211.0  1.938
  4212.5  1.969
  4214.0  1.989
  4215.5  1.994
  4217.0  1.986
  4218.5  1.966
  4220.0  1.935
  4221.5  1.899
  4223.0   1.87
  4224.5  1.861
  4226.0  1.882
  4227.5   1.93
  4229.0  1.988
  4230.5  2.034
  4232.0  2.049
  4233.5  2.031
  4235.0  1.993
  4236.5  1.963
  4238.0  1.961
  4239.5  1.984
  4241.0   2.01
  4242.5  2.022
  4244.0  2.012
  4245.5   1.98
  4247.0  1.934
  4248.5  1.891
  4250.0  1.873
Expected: 2.034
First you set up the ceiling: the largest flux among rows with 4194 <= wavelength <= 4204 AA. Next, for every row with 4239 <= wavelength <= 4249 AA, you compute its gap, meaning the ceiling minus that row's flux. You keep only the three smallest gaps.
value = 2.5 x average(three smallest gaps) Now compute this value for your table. -0.23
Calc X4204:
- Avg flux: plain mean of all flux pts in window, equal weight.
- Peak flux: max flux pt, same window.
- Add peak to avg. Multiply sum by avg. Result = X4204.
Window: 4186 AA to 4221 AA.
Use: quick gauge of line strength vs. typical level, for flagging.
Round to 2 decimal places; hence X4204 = 7.49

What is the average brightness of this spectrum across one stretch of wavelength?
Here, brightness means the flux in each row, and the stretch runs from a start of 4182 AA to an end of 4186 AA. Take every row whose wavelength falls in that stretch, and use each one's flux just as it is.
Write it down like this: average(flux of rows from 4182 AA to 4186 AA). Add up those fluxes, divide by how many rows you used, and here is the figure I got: 1.91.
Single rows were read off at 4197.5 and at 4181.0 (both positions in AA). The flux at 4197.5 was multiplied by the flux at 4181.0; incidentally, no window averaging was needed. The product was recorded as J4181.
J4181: 3.4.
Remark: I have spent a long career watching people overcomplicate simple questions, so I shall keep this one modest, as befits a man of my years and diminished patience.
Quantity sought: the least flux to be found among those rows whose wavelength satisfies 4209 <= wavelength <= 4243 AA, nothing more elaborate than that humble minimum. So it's 1.861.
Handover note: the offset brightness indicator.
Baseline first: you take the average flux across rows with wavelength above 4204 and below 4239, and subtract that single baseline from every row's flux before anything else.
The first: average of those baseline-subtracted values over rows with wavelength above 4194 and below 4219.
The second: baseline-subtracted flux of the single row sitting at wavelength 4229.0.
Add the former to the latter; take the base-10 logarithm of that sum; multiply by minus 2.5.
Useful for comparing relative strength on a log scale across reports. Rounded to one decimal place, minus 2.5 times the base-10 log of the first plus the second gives 5.3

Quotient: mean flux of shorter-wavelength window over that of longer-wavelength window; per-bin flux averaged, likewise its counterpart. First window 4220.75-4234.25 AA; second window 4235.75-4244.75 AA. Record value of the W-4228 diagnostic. 0.98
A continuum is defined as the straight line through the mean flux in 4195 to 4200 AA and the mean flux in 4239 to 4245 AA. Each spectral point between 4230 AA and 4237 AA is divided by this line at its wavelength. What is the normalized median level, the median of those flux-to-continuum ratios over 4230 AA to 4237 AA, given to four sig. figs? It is 1.024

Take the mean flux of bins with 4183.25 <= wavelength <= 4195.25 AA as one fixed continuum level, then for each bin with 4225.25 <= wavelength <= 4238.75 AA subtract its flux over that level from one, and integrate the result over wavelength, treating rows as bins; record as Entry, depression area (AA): -0.3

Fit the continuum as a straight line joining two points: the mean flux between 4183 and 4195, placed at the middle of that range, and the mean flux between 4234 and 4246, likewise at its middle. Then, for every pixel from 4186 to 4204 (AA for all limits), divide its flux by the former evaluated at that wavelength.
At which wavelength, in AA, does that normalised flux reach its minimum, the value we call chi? 4203.5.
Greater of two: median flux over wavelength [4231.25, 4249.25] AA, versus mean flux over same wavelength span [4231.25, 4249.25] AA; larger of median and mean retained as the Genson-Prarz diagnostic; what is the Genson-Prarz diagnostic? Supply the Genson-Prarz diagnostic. 1.99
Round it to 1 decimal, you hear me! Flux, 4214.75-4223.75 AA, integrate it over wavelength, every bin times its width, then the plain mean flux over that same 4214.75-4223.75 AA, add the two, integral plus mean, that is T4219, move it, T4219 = 19.4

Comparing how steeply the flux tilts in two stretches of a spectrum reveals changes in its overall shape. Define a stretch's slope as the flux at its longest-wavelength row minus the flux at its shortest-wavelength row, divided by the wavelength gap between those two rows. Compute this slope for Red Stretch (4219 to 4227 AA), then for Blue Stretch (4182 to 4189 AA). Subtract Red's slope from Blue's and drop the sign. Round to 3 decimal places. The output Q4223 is 0.019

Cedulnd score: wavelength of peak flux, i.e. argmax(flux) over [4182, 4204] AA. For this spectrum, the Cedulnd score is 4191.5 AA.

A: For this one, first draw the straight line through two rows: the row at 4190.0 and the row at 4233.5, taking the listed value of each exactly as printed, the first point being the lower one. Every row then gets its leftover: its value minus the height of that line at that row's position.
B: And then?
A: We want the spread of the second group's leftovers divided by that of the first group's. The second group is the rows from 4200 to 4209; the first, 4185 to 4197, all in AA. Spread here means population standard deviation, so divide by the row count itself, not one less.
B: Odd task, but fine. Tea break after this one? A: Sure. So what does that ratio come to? 0.3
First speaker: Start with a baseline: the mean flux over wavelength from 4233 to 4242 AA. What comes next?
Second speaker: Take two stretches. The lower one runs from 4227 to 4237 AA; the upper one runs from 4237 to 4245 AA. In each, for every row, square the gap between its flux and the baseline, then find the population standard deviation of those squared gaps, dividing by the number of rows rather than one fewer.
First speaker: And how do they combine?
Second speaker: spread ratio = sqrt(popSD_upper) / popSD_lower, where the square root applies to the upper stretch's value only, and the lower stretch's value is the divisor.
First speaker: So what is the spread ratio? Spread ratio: 13.4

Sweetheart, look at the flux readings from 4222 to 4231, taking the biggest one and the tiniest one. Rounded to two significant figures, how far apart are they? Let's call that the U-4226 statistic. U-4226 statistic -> 0.17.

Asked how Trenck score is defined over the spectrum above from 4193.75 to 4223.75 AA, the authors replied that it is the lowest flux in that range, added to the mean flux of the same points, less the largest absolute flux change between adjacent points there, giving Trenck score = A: 3.72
